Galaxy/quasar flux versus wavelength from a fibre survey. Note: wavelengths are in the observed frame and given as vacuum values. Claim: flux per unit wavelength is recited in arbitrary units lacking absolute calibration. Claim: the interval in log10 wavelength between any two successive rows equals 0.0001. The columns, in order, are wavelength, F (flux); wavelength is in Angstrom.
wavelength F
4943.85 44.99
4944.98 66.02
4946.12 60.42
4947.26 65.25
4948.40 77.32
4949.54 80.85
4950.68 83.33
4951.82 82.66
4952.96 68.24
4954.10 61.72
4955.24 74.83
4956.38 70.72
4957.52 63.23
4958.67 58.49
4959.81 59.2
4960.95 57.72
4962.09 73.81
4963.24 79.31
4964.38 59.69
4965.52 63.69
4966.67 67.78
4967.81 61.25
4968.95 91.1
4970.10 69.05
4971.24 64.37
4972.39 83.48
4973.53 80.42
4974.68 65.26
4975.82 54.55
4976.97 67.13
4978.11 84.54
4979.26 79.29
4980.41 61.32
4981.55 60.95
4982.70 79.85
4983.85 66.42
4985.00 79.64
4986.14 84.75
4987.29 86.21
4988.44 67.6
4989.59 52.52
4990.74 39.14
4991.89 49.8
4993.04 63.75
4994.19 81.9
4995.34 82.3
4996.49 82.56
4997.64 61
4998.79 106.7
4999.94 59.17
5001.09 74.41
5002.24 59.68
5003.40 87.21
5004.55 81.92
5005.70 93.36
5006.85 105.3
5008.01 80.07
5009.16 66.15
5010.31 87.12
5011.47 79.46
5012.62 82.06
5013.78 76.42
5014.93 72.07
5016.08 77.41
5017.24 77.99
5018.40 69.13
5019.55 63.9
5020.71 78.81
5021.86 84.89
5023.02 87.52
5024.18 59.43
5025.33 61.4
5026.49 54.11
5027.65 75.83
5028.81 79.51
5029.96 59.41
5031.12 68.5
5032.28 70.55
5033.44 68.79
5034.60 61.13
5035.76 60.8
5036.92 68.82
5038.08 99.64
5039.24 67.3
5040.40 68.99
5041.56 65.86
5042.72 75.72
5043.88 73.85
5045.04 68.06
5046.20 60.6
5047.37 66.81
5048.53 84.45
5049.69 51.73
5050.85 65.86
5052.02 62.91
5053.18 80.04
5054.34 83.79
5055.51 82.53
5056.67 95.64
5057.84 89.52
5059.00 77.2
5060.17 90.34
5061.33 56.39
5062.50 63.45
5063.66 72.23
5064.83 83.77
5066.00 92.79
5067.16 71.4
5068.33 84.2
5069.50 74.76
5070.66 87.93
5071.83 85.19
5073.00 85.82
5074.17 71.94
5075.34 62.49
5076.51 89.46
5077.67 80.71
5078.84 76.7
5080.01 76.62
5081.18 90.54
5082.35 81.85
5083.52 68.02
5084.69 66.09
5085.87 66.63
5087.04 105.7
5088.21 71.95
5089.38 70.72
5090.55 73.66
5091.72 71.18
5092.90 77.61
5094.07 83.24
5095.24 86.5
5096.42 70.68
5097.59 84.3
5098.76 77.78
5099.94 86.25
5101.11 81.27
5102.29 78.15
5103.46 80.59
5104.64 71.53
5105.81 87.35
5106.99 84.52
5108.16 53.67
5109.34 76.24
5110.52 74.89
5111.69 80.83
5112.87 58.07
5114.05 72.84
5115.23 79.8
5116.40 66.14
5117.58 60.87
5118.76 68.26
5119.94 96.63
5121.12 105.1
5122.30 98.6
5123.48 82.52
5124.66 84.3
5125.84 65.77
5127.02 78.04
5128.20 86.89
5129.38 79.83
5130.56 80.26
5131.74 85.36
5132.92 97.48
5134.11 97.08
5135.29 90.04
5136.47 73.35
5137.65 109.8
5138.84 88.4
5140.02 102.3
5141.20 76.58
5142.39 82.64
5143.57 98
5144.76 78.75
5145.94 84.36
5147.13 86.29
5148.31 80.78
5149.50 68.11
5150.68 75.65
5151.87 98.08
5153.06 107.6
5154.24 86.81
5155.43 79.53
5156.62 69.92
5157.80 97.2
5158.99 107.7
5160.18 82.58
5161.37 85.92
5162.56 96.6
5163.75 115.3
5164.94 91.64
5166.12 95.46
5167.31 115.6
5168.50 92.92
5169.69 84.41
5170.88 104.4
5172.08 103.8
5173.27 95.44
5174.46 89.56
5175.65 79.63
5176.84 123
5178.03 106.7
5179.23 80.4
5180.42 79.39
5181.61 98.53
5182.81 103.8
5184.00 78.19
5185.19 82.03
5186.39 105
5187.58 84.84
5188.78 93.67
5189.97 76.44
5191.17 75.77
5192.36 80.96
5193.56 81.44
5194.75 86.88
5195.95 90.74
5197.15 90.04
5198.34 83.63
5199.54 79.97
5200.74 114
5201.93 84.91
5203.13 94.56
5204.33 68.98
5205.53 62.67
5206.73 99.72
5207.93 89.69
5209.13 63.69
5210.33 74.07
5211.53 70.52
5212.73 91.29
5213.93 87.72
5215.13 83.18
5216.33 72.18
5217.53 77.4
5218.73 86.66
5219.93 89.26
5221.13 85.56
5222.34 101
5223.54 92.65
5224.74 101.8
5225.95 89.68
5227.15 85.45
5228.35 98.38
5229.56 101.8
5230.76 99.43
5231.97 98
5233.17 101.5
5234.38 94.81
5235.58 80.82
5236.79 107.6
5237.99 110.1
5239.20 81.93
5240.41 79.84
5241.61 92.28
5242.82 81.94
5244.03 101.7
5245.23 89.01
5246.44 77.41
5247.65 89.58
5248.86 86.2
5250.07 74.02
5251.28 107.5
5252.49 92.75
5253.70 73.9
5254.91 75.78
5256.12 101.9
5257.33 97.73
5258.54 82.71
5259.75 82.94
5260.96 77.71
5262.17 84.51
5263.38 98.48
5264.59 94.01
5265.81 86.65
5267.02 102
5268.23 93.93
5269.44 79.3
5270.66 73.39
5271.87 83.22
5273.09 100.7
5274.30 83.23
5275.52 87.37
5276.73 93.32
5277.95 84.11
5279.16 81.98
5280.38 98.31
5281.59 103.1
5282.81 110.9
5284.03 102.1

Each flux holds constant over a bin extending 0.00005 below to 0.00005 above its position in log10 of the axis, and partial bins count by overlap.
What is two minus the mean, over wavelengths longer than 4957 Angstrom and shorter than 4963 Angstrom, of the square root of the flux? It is -5.9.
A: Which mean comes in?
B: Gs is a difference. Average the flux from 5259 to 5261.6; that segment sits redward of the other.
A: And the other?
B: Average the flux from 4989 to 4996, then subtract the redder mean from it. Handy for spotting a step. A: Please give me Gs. -19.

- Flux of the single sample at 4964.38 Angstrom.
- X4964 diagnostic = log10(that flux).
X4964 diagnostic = 1.78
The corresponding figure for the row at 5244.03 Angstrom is 2.01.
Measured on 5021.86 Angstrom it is 1.93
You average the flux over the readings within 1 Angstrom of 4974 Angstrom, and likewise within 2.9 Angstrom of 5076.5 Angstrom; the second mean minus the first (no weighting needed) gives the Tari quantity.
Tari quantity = 3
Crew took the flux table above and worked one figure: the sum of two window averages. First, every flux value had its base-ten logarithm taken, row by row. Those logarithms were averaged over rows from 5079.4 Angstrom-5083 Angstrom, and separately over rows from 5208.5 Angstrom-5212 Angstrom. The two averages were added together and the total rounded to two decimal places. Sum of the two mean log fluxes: 3.76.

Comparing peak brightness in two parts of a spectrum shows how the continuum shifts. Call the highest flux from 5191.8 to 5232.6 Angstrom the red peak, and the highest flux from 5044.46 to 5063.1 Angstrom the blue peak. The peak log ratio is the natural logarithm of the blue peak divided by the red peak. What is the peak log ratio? -0.18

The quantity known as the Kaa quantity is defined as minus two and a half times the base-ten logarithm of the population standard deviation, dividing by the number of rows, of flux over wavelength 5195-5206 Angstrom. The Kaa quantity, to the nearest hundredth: -2.87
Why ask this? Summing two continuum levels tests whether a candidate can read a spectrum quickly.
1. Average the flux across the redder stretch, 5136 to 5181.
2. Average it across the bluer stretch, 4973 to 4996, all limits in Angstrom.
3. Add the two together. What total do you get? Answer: 161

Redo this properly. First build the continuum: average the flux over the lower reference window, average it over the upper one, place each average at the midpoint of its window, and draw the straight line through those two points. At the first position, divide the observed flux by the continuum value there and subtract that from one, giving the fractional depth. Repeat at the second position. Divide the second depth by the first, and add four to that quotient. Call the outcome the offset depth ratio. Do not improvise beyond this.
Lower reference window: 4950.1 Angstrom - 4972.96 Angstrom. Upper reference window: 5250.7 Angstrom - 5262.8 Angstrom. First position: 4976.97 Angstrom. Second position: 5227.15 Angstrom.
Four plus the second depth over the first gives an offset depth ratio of 4.1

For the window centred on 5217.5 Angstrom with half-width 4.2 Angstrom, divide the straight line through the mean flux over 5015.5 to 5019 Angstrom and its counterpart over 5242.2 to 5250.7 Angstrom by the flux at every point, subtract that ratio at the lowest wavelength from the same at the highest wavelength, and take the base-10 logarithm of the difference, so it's -1.5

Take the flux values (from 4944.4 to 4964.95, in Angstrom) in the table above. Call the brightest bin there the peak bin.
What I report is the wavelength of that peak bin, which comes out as 4950.68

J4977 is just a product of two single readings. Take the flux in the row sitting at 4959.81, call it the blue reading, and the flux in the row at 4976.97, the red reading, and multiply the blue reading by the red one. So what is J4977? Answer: 3974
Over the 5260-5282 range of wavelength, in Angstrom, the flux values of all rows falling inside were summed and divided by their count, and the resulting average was 89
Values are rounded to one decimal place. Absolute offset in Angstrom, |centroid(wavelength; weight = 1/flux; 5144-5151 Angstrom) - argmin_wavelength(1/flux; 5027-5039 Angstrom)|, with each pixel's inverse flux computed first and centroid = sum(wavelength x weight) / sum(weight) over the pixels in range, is 109.7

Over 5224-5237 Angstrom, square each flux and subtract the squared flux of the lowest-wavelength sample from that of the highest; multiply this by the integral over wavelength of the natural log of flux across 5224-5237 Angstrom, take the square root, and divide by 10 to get 27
